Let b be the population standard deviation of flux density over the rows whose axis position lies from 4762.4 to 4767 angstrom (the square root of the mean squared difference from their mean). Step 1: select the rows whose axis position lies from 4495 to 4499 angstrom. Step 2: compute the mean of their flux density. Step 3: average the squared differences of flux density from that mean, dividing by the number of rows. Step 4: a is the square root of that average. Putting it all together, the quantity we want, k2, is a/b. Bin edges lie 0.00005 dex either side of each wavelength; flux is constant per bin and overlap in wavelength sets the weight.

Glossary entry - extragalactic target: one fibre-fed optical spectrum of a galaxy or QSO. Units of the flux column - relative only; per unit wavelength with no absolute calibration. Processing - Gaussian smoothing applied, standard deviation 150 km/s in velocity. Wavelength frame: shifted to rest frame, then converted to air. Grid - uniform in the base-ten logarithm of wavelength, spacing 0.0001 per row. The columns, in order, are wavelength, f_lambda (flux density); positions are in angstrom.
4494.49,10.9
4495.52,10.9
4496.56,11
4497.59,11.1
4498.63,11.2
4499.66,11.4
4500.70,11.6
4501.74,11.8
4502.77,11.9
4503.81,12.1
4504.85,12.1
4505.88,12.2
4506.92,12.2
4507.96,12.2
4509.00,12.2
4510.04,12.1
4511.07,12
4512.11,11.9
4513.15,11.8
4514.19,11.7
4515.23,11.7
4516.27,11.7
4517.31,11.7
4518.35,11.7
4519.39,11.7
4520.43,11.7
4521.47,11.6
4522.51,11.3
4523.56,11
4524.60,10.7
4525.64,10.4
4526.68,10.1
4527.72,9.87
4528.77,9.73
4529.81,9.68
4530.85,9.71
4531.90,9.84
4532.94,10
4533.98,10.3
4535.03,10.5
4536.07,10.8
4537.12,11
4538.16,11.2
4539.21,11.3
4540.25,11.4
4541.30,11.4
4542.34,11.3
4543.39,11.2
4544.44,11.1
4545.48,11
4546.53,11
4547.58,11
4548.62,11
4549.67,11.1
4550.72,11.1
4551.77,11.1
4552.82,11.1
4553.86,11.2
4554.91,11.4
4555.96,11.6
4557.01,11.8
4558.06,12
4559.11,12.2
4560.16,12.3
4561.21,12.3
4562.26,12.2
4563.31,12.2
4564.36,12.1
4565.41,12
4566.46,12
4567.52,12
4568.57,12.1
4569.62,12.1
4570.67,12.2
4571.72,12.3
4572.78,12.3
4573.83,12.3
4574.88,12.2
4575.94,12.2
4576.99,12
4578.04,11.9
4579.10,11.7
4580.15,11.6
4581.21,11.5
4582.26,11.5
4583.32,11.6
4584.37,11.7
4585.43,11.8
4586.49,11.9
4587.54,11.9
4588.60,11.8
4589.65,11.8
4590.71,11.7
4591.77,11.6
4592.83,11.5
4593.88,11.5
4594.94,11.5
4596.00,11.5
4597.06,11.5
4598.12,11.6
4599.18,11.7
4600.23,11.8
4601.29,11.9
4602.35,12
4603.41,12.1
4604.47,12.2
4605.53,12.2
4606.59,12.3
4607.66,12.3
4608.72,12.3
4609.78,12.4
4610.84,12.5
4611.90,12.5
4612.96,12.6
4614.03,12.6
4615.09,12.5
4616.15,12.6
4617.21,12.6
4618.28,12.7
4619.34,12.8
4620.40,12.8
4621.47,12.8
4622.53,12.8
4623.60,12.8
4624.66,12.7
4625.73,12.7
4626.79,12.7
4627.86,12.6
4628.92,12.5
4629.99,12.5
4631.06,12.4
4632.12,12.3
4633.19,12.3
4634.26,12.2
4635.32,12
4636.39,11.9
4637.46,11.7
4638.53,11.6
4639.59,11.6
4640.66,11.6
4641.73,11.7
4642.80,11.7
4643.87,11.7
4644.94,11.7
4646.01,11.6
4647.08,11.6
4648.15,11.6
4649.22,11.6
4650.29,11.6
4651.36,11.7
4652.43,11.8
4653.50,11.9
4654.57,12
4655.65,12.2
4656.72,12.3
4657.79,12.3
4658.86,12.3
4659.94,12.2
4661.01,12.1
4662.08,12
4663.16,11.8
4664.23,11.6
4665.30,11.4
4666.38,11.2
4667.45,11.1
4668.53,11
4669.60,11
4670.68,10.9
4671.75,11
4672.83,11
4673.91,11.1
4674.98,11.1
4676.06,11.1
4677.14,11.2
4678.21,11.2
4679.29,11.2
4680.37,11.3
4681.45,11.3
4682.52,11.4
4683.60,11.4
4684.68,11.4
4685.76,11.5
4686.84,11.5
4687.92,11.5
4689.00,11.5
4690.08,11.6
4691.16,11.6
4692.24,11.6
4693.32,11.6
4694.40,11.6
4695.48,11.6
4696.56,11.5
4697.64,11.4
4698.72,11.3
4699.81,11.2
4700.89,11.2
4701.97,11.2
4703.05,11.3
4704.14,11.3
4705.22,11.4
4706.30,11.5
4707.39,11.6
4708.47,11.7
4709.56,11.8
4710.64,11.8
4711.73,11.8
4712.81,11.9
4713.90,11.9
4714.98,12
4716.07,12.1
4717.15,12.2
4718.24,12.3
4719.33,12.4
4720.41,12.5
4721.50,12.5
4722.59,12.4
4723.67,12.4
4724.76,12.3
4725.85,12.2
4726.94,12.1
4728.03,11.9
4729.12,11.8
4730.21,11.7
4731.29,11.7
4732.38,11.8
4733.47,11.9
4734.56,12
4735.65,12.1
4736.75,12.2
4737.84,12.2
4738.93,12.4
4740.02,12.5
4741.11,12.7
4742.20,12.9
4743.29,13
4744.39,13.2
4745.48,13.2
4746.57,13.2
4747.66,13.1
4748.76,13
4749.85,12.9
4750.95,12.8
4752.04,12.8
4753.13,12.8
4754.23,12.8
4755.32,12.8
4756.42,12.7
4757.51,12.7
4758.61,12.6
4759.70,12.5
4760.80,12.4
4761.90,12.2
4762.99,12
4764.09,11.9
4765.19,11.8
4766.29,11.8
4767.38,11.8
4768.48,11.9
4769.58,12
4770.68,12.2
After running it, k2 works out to 1.3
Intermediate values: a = 0.112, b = 0.08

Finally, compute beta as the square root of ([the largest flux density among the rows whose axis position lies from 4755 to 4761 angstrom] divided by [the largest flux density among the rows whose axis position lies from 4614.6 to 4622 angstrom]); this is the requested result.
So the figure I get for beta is 1.00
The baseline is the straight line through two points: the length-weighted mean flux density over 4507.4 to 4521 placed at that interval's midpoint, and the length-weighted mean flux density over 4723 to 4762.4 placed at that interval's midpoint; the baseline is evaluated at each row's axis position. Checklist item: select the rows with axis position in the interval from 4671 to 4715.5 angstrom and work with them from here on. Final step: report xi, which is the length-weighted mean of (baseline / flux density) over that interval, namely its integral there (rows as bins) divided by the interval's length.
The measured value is 1.08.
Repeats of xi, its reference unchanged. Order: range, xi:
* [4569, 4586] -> 1.01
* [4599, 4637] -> 0.98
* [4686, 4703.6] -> 1.08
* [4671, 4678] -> 1.11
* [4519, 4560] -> 1.09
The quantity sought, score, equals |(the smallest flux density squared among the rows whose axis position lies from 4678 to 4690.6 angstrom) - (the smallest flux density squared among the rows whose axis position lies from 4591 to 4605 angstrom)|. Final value 6.8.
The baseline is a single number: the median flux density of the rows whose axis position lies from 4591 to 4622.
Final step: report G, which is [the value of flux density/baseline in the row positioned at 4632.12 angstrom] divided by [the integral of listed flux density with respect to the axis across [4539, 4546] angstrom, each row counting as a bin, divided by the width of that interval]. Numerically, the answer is 0.0889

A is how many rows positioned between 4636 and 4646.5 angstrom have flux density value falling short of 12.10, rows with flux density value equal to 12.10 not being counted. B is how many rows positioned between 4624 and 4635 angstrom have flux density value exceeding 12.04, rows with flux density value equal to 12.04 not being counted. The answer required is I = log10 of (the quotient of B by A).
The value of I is 0.00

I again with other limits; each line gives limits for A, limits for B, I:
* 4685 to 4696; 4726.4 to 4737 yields -0.52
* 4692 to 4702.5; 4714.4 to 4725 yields -0.05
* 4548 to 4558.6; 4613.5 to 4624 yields 0.00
